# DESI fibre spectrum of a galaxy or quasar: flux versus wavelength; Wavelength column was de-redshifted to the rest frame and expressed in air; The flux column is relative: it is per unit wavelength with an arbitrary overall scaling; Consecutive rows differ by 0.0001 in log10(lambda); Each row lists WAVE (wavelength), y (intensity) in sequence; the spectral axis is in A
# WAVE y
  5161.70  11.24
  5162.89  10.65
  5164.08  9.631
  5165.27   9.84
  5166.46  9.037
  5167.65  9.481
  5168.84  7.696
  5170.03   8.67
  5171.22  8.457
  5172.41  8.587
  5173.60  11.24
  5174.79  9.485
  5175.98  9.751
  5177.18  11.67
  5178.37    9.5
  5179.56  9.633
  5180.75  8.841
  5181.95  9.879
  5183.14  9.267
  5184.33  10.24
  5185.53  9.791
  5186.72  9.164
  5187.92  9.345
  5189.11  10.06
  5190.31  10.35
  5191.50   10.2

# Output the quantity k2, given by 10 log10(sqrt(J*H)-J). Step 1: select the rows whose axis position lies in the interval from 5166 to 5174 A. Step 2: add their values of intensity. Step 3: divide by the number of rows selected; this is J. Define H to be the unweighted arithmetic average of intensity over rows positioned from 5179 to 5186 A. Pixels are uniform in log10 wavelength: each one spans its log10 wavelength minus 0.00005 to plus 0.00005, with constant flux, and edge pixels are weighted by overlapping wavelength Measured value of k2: -5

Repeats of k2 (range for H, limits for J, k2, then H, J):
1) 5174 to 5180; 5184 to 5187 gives -9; 10.0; 9.73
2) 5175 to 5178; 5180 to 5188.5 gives -2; 10.7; 9.50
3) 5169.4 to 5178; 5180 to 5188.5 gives -10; 9.7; 9.50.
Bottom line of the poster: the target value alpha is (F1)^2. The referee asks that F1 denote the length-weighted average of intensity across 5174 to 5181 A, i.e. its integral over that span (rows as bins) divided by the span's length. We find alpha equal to 98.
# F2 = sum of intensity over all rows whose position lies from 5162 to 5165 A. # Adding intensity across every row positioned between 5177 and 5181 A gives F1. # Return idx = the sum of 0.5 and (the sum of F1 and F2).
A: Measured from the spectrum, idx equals 60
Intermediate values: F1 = 40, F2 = 20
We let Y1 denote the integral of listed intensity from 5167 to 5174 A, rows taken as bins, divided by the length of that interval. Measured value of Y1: 9.0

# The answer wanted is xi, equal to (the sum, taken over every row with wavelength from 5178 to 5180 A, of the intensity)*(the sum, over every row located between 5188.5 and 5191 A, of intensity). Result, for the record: 391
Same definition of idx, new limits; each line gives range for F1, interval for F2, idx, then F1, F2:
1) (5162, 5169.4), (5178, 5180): 76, 56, 19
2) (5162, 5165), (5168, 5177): 85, 20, 64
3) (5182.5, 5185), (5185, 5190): 58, 20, 38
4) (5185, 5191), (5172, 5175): 79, 49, 29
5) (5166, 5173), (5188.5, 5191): 73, 52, 20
